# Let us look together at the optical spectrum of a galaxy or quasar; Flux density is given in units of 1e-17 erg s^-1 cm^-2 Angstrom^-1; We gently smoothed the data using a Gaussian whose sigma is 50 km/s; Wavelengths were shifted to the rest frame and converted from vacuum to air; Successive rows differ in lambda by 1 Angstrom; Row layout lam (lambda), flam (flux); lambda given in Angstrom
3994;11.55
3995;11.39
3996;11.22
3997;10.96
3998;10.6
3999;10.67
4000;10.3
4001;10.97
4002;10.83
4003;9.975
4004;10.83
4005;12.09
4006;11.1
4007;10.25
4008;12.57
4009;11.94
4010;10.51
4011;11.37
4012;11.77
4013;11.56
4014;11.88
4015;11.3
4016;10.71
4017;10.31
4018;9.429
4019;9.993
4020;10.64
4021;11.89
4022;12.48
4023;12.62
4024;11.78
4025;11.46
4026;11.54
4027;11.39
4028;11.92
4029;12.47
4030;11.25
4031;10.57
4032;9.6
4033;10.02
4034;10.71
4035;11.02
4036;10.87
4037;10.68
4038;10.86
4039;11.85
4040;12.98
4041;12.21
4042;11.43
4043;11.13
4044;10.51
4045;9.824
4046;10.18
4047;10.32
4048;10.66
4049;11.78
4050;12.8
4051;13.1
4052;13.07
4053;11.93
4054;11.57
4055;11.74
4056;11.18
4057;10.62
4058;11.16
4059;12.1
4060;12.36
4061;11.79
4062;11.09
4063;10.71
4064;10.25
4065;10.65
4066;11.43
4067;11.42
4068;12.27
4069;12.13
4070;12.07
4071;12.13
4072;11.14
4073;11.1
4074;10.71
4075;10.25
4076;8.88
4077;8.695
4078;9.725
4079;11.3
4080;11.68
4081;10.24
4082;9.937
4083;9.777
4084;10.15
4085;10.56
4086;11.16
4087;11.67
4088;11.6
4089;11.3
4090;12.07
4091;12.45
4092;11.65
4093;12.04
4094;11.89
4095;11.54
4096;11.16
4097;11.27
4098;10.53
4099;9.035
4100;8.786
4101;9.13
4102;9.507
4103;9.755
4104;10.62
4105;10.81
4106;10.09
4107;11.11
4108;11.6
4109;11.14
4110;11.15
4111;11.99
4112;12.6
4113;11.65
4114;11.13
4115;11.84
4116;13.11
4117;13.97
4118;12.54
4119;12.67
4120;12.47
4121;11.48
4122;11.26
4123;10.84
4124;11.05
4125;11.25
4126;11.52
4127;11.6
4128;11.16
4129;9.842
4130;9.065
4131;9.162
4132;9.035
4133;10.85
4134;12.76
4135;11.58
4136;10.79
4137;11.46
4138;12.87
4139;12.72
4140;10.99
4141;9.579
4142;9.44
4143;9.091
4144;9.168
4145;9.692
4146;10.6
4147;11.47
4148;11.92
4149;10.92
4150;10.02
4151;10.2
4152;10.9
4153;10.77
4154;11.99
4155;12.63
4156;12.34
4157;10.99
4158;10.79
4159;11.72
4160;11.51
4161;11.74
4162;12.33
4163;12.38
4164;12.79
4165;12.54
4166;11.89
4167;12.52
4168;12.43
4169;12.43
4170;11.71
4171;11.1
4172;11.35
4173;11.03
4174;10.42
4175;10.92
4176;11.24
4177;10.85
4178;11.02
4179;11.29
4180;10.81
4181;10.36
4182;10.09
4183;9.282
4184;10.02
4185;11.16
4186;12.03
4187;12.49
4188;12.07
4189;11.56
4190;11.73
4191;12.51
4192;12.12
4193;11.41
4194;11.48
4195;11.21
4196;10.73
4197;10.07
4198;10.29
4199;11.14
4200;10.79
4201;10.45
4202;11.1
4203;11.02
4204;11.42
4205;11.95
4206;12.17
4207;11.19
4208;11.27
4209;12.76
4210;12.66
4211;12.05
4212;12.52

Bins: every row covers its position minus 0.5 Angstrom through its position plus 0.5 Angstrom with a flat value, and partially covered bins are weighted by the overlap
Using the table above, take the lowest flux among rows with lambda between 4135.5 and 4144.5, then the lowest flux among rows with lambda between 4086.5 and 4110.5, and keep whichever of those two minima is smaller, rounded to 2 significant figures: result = 8.8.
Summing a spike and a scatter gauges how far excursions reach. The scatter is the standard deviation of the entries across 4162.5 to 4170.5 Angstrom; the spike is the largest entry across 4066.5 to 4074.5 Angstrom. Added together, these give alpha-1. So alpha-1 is 12.6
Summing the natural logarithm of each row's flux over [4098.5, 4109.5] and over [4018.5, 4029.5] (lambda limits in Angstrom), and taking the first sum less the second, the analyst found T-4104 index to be -1.5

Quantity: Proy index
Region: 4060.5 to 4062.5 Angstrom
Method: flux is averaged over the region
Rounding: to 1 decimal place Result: 11.4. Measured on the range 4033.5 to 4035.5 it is 10.9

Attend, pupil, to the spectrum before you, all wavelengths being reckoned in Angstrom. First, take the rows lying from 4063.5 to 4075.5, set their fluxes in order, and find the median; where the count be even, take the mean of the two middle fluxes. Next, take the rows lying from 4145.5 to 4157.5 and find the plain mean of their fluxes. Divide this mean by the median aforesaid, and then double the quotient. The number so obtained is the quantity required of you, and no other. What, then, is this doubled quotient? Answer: 1.99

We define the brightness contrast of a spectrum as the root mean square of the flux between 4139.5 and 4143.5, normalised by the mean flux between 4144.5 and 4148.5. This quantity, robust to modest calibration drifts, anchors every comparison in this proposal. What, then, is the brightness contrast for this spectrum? 0.90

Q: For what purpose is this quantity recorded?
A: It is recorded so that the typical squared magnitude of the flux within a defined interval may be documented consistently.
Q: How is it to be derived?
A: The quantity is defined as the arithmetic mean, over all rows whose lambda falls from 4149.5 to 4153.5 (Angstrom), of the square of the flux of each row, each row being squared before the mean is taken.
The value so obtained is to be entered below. 110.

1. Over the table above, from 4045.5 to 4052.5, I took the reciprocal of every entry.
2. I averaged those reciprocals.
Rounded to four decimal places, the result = 0.0864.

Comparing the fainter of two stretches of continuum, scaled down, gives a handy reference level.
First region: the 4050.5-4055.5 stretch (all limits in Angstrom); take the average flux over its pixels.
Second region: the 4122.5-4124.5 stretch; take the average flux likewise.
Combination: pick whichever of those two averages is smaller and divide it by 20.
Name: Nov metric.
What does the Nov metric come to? 0.547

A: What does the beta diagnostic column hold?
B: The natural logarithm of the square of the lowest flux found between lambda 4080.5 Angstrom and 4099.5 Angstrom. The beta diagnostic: 4.40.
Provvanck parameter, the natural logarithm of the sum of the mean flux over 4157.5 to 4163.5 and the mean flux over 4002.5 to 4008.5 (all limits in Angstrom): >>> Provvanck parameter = 3.13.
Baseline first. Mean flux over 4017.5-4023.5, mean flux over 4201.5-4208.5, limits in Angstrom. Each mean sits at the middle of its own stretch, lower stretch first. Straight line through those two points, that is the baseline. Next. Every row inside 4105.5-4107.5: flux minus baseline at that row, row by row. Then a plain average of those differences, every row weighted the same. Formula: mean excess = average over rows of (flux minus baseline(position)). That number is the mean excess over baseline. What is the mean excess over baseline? -0.7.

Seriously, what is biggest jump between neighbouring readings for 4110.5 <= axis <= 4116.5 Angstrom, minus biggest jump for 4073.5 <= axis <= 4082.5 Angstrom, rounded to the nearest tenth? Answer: -0.3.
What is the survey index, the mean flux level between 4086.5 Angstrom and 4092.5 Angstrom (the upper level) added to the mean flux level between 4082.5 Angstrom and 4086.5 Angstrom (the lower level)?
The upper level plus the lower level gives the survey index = 22.2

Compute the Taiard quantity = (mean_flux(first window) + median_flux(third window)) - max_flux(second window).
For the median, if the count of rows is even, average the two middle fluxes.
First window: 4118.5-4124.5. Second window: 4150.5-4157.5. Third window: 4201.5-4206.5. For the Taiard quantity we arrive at 10.4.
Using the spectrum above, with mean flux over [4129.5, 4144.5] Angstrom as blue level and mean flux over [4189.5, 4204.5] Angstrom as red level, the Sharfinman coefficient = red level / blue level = 1.06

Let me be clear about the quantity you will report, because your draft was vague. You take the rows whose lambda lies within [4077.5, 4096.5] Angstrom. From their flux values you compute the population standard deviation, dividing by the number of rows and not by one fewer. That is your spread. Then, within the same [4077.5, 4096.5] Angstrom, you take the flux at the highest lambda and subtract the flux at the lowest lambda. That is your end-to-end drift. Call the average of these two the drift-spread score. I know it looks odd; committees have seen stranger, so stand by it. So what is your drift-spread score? 1.1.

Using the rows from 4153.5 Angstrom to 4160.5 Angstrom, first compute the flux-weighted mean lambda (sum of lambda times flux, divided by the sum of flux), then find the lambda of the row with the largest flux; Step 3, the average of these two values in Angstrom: 4156.0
